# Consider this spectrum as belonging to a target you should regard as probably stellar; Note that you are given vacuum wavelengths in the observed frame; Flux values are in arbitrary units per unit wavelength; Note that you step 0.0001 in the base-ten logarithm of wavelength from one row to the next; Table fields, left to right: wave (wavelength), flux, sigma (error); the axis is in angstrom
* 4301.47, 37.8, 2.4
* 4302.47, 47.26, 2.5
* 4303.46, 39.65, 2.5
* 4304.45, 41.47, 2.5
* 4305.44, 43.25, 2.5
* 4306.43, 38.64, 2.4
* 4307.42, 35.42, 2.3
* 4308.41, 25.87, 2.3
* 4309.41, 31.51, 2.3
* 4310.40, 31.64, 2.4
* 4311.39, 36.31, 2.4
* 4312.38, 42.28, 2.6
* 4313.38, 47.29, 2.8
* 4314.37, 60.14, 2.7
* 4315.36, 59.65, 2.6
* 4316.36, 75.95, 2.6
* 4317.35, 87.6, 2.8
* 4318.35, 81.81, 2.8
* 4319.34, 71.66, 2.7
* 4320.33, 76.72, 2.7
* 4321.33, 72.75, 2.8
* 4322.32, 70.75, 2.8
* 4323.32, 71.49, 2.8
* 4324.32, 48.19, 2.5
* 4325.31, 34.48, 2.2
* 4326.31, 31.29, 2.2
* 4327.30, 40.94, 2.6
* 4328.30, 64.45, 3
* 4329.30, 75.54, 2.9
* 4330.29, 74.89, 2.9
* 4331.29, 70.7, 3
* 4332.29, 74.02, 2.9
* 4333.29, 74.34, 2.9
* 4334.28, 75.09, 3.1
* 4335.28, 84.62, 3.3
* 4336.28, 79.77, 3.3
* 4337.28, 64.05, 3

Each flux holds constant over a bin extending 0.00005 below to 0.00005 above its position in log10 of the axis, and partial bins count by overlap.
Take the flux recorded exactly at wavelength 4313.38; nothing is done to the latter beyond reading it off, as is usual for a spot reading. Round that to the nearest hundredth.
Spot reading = 47.29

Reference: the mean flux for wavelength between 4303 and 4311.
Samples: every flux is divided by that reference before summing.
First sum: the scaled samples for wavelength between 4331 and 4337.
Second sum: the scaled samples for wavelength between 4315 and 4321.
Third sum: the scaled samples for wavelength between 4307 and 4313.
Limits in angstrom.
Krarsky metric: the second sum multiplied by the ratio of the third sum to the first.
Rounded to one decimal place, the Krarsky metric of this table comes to 5.6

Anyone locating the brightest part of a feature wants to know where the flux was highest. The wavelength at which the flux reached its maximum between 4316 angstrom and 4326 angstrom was 4317.35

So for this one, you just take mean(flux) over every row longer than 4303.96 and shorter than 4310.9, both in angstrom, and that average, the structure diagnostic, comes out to 35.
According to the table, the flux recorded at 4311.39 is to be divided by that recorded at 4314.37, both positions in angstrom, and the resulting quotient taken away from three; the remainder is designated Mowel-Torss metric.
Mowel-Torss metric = 2.40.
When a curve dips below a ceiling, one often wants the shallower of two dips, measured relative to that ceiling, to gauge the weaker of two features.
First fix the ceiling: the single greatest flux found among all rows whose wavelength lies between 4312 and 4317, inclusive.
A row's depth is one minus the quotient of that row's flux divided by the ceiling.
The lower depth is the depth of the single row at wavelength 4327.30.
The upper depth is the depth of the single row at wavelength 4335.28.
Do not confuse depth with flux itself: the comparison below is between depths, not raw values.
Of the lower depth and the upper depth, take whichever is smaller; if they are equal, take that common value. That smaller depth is -0.11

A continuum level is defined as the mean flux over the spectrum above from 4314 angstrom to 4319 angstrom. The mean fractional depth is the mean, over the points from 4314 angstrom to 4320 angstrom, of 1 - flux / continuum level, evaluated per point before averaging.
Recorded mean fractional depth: 0.00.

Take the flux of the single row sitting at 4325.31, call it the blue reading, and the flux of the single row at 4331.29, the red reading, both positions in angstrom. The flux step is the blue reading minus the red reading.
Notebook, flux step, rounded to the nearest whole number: -36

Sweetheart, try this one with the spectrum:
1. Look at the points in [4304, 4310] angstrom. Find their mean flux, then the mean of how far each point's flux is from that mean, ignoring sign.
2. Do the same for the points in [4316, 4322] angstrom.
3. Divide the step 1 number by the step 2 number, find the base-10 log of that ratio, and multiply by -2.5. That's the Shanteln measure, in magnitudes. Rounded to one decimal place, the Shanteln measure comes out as -0.1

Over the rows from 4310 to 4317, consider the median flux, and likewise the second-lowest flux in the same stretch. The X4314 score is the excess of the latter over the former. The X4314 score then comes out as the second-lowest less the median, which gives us -11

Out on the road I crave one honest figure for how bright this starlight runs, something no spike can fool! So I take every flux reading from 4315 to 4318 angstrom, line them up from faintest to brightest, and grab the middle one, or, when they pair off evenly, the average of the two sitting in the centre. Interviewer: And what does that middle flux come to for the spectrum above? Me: 76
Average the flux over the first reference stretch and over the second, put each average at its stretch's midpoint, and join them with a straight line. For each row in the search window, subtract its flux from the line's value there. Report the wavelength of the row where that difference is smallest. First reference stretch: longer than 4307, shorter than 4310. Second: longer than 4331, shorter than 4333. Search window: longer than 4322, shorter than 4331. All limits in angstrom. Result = 4322.32 angstrom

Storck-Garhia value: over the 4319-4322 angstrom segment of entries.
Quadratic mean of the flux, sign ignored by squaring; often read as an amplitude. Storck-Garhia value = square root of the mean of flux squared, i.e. 74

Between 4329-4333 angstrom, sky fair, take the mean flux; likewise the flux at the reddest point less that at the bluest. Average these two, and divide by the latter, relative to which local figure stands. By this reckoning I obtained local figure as -24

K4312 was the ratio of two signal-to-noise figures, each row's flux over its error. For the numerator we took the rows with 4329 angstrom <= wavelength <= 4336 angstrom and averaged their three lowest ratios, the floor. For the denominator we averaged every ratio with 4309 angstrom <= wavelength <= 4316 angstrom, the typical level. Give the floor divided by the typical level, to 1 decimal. 1.4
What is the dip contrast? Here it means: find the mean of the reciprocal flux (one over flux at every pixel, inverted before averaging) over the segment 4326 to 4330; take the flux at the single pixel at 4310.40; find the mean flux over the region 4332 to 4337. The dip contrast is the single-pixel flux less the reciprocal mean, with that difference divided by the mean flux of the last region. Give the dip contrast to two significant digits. 0.41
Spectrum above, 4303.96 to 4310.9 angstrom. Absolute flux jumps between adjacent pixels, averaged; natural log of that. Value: 1.4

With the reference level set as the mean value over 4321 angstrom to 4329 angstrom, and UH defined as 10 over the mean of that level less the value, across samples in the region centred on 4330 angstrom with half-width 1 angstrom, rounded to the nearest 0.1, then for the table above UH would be -0.5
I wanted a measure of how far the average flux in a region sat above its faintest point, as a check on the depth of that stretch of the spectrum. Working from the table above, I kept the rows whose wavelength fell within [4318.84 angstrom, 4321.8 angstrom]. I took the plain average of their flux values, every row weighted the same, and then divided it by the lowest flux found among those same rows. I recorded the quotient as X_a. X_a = 1.03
